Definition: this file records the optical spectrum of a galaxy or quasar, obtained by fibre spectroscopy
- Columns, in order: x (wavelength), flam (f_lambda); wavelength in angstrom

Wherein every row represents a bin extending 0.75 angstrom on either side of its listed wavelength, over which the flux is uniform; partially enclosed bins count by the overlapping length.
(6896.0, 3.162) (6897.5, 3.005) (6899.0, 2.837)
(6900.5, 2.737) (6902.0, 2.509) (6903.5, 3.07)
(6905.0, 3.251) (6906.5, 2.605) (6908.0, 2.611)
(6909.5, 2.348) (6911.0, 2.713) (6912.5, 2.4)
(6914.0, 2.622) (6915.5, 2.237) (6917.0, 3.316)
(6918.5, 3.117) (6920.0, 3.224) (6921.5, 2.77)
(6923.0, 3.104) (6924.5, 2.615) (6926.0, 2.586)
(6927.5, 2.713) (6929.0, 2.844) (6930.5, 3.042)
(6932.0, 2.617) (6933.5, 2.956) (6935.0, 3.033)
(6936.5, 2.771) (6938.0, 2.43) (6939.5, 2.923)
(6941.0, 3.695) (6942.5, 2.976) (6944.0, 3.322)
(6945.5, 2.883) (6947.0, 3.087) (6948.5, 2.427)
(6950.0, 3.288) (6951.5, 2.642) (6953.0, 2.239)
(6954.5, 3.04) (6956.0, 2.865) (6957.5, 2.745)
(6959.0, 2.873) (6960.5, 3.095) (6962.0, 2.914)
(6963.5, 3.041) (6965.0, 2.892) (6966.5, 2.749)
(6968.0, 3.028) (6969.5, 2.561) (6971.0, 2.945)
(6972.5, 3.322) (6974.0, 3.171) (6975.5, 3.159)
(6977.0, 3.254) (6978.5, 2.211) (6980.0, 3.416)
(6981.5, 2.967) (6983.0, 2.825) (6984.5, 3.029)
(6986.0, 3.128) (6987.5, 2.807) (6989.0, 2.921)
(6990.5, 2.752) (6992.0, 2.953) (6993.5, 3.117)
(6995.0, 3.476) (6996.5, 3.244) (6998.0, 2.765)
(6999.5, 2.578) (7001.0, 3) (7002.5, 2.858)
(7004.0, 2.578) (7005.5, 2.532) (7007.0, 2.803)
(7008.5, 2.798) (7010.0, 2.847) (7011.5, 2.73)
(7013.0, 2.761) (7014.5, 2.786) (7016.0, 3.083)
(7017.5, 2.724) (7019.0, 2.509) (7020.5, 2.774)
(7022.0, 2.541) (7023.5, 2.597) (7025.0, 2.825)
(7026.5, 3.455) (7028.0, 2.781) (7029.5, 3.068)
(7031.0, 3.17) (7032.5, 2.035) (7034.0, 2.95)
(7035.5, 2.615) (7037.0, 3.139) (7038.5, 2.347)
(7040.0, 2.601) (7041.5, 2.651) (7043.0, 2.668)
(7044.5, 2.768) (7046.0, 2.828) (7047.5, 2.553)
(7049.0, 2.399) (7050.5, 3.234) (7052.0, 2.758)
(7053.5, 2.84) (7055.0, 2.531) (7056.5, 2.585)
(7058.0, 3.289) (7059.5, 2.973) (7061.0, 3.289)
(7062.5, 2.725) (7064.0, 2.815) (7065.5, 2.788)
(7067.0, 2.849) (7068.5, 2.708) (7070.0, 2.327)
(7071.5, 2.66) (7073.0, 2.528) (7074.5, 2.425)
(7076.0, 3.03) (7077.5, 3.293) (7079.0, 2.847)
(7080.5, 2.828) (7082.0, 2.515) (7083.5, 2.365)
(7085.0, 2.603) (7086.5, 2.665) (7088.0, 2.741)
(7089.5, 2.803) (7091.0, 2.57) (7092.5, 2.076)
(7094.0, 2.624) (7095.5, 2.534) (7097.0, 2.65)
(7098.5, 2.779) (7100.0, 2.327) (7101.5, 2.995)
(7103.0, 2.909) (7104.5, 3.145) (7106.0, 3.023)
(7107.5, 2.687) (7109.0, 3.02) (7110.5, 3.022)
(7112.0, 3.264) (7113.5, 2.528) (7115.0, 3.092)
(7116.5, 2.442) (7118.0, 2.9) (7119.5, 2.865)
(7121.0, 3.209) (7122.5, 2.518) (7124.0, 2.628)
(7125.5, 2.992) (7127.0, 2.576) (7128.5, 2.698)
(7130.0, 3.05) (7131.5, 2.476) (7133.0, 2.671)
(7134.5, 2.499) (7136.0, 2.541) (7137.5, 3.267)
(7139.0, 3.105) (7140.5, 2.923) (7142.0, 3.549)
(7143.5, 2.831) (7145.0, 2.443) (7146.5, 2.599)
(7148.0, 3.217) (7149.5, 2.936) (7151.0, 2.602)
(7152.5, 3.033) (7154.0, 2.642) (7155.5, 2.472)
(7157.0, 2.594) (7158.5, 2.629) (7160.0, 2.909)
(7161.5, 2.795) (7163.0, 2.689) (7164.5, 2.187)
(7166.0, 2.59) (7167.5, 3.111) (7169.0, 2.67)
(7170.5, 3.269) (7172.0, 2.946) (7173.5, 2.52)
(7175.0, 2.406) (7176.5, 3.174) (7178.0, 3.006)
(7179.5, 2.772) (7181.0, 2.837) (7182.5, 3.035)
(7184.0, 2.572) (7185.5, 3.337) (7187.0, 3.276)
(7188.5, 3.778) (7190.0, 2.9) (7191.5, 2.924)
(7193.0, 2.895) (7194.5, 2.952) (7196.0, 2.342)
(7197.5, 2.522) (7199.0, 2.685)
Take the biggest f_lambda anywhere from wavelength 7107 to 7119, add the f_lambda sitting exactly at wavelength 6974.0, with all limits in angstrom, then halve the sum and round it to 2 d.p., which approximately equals 3.22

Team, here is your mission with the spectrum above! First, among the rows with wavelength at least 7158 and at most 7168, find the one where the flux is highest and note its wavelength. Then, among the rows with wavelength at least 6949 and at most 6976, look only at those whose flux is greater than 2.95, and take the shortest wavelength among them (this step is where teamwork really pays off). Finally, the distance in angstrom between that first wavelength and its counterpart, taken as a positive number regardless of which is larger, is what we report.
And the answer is 217.5 angstrom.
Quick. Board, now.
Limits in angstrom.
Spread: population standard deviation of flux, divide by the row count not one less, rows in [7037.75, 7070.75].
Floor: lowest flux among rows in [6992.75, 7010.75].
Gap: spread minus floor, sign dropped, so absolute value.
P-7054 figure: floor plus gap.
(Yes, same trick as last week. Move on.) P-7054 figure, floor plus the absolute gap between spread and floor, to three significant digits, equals 4.80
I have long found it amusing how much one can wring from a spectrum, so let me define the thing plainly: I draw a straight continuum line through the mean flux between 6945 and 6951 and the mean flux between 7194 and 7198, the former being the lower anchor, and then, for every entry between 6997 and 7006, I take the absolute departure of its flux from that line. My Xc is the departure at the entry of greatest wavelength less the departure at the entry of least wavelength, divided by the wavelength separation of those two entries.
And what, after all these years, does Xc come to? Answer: 0.03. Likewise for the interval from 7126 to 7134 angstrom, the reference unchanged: -0.02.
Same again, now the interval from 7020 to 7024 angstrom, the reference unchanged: 0.06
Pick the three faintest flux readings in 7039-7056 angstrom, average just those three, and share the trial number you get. 2.49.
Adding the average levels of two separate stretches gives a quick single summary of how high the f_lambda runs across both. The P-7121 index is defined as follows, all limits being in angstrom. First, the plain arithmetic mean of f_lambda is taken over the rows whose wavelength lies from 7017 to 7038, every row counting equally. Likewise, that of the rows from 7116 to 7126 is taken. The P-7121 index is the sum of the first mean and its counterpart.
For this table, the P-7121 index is 5.59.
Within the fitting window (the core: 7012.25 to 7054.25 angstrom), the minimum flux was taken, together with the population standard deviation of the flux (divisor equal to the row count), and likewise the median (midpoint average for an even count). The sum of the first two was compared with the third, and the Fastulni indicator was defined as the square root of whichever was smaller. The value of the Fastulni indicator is 1.52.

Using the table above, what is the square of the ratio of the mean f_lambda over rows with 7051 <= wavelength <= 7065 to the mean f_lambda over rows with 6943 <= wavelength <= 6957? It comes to 1.00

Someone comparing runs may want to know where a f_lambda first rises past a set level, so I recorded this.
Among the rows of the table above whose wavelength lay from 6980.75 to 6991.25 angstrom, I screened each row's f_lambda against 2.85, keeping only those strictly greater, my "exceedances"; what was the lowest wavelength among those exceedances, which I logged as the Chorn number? 6981.5 angstrom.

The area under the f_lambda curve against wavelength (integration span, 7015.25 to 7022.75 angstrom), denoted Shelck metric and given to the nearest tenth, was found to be 20.4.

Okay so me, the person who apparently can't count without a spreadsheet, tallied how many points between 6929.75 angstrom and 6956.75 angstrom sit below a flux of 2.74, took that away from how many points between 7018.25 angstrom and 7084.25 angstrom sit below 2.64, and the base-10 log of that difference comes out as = 1.04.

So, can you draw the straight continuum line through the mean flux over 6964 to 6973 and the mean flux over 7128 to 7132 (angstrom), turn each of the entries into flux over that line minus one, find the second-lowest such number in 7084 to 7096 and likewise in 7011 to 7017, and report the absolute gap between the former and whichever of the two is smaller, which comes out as 0.0000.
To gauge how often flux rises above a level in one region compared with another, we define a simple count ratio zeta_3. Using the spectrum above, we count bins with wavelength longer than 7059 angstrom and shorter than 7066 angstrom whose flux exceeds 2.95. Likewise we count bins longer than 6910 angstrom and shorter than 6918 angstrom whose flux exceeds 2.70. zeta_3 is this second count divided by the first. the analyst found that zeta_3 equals 1.00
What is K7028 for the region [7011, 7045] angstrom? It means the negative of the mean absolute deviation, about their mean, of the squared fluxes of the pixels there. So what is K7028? -1.17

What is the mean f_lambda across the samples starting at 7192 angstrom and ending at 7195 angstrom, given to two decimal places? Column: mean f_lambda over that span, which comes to 2.92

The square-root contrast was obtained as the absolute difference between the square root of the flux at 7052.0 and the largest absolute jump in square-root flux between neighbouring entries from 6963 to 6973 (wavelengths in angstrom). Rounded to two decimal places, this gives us 1.52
